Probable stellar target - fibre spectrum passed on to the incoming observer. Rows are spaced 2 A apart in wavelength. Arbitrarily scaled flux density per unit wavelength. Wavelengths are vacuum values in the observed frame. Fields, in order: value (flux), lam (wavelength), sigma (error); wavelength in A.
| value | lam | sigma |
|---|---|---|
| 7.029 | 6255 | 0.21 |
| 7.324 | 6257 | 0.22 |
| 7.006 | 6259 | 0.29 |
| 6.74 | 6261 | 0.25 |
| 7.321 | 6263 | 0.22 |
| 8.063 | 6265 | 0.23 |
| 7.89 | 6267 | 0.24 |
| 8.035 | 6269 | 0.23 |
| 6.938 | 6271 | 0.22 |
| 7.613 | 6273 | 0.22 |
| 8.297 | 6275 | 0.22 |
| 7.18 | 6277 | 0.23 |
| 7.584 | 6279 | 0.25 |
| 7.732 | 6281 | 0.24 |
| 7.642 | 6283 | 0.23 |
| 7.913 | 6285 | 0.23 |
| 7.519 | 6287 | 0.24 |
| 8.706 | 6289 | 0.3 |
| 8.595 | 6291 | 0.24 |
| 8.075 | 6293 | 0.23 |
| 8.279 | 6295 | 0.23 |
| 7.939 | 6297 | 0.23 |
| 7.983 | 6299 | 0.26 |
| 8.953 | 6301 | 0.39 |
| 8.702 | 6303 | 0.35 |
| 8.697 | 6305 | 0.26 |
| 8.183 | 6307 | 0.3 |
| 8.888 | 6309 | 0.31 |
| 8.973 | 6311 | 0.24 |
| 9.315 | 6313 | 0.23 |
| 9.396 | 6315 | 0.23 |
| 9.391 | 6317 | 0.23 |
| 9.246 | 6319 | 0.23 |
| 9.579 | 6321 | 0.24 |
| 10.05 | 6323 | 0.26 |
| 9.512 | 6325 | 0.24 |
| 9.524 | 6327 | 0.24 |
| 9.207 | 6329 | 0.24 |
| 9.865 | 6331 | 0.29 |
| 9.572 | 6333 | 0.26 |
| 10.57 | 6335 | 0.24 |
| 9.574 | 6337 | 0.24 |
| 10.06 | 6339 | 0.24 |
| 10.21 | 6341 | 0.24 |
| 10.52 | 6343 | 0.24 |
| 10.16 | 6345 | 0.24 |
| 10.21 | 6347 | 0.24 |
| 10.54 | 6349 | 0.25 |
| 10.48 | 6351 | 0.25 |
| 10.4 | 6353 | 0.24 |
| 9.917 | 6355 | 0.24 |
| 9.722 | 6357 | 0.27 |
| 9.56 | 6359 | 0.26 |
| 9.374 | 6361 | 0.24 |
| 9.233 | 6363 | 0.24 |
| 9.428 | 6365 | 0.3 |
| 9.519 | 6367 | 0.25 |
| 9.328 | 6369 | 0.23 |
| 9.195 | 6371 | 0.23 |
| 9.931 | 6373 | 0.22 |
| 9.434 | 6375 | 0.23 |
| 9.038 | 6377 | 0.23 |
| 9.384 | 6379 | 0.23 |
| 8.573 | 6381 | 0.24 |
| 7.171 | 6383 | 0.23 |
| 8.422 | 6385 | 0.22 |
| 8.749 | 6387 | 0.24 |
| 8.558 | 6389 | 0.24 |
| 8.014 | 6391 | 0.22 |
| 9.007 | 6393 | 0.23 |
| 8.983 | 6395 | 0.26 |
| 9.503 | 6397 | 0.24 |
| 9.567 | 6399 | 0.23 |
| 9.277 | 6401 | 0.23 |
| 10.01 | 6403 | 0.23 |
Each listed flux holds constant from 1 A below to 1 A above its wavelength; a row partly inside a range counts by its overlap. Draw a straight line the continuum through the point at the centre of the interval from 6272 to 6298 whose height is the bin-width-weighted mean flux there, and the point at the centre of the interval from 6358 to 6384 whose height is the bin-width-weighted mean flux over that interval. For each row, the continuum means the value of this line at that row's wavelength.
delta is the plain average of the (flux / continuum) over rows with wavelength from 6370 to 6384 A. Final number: 0.97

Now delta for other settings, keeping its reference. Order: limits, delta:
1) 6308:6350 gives 1.14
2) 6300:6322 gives 1.09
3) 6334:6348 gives 1.17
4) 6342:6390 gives 1.04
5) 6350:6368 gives 1.08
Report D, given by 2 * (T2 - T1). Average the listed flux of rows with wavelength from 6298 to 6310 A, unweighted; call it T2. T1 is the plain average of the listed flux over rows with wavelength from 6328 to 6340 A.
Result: -2.5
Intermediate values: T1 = 9.8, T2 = 8.6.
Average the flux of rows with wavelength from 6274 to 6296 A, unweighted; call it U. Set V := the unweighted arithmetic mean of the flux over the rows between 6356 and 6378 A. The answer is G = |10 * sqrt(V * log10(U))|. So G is 29.1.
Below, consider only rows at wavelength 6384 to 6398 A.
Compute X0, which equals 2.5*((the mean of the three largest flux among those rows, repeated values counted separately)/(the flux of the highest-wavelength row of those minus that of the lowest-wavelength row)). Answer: 21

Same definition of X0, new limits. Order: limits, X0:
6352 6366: -26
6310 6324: 22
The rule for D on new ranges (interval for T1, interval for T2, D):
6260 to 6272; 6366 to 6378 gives 3.8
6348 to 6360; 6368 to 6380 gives -1.4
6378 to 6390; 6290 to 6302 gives -0.3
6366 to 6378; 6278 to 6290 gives -3.1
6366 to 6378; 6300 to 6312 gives -1.3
